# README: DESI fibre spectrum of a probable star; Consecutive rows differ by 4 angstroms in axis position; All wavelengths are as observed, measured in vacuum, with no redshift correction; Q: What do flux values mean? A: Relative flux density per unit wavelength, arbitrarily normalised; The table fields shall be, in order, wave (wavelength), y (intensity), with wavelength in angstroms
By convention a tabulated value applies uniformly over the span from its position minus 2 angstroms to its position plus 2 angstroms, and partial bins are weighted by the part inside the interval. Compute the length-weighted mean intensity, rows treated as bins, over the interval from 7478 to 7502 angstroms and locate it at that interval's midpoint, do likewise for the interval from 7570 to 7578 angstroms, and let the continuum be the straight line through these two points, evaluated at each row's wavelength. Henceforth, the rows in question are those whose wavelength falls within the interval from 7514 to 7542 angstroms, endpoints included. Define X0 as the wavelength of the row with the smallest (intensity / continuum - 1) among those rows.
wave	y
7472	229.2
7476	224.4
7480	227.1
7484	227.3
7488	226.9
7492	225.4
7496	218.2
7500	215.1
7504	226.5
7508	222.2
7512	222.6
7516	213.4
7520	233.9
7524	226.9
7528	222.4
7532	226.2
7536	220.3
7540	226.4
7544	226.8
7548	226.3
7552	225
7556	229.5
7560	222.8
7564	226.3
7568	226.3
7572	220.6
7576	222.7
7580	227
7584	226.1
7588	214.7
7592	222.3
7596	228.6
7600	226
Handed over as 7516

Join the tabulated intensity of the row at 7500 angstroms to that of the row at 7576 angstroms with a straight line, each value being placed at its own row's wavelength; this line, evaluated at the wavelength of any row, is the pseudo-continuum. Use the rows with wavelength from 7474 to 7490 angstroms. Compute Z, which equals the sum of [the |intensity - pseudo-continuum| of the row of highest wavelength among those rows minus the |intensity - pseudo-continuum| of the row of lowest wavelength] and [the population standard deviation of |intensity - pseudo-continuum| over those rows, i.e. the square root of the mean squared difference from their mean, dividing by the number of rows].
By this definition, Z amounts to 2.2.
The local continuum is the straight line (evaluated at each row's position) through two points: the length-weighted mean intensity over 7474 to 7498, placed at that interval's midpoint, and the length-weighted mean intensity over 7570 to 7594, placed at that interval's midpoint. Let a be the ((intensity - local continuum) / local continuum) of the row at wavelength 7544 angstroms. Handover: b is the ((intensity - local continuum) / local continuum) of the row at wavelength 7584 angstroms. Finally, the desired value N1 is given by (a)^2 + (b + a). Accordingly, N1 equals 0.034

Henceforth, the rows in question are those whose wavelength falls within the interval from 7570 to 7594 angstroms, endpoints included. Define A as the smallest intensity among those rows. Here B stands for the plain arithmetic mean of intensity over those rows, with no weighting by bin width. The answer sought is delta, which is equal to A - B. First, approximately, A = 214.7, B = 222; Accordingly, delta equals -7.5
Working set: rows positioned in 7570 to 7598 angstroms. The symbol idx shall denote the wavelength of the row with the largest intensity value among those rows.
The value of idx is 7596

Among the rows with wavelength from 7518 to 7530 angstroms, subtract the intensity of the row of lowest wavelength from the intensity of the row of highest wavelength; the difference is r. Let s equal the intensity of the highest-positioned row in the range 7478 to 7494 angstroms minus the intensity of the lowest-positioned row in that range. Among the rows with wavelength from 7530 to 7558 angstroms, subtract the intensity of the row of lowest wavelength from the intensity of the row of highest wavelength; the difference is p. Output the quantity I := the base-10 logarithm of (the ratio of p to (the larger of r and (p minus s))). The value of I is -0.2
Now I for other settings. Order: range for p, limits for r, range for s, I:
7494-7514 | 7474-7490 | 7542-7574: -0.4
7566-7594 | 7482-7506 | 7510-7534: 0.7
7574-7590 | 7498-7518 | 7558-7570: 0.7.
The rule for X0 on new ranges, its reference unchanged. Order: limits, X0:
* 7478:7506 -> 7500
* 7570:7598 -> 7588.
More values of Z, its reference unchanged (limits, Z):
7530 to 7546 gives 2.0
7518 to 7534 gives -4.4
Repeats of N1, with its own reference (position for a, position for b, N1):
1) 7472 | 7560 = 0.018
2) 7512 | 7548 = 0.007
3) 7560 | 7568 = 0.016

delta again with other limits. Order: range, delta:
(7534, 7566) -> -5.1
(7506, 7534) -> -10.5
